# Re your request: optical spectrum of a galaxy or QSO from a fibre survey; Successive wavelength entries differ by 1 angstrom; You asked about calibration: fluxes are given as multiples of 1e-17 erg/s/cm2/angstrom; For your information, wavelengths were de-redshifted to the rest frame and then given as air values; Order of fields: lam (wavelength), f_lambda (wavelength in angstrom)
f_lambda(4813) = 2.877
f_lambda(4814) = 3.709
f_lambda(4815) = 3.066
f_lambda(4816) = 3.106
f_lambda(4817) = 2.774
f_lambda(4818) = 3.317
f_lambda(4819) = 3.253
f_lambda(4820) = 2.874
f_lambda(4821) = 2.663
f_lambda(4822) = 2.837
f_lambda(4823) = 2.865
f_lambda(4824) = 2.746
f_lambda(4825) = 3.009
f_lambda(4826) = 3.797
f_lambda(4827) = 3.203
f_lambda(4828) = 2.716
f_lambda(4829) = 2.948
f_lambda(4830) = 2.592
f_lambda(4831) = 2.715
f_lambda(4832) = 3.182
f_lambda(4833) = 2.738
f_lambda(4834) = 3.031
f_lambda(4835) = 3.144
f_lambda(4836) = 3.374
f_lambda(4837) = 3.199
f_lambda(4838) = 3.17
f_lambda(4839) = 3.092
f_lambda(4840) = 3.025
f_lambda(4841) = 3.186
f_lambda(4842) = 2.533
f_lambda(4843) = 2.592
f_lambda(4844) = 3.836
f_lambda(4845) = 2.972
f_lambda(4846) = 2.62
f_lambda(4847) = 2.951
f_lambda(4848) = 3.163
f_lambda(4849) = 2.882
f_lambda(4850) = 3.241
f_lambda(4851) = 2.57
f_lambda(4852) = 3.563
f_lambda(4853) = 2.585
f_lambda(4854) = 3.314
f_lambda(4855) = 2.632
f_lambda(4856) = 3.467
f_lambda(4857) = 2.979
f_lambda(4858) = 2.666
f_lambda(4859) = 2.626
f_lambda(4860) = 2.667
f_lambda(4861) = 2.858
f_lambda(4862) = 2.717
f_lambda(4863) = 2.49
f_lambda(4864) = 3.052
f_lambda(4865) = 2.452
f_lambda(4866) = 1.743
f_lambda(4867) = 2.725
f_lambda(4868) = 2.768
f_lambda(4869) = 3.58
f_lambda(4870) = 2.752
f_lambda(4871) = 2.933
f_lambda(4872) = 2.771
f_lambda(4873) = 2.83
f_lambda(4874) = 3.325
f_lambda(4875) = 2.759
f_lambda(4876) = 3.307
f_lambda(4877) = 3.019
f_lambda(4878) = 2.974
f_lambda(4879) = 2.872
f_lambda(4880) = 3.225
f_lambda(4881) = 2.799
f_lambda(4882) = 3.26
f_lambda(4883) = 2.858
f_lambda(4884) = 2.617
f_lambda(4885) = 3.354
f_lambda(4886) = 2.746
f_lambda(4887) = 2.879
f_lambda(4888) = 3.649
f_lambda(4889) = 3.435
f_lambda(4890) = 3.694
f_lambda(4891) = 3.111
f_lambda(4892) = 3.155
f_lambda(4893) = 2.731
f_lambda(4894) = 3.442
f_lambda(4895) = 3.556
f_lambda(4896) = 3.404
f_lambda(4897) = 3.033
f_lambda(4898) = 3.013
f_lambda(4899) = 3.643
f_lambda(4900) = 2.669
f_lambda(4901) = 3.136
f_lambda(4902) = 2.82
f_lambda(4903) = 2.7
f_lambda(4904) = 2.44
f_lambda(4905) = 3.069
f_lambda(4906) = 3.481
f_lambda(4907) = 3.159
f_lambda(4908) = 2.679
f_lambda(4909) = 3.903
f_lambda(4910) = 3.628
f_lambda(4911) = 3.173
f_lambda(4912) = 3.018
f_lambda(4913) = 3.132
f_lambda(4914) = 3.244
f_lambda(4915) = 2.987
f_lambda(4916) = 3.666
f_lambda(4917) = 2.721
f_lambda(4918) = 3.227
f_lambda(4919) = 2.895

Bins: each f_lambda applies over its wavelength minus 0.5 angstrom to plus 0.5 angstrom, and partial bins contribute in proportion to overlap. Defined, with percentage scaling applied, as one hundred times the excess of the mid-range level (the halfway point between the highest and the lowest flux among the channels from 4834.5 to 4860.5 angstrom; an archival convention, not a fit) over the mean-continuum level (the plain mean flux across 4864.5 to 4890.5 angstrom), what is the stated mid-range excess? 21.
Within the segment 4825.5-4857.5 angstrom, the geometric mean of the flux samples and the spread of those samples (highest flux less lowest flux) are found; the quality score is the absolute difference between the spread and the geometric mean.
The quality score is 1.71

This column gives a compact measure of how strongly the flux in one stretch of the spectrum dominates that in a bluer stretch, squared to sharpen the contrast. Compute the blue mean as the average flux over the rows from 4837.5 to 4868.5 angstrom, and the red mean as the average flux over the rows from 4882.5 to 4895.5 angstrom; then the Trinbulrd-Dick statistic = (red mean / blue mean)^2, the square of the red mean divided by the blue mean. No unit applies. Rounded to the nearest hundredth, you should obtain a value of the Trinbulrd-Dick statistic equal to 1.22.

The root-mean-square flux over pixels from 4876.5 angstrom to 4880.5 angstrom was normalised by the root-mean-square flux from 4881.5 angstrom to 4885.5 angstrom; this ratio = 1.00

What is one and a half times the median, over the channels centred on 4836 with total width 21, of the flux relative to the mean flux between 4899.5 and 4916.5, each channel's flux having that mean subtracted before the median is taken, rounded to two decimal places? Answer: -0.12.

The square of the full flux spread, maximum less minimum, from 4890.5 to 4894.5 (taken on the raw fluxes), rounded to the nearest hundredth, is 0.51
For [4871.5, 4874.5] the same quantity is 0.31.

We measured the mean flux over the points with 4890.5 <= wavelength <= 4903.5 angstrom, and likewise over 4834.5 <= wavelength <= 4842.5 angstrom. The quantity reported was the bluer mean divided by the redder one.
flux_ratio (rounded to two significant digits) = 0.99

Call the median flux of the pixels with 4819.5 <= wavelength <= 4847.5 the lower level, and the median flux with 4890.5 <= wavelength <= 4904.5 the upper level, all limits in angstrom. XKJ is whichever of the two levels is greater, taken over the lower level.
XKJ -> 1.04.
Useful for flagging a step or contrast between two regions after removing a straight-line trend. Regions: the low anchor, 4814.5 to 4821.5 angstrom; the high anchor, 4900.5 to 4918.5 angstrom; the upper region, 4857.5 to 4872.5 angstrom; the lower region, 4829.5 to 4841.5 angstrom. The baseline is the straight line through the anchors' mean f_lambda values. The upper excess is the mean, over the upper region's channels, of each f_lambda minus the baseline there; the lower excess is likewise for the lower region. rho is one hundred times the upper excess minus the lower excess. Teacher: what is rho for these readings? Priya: -35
